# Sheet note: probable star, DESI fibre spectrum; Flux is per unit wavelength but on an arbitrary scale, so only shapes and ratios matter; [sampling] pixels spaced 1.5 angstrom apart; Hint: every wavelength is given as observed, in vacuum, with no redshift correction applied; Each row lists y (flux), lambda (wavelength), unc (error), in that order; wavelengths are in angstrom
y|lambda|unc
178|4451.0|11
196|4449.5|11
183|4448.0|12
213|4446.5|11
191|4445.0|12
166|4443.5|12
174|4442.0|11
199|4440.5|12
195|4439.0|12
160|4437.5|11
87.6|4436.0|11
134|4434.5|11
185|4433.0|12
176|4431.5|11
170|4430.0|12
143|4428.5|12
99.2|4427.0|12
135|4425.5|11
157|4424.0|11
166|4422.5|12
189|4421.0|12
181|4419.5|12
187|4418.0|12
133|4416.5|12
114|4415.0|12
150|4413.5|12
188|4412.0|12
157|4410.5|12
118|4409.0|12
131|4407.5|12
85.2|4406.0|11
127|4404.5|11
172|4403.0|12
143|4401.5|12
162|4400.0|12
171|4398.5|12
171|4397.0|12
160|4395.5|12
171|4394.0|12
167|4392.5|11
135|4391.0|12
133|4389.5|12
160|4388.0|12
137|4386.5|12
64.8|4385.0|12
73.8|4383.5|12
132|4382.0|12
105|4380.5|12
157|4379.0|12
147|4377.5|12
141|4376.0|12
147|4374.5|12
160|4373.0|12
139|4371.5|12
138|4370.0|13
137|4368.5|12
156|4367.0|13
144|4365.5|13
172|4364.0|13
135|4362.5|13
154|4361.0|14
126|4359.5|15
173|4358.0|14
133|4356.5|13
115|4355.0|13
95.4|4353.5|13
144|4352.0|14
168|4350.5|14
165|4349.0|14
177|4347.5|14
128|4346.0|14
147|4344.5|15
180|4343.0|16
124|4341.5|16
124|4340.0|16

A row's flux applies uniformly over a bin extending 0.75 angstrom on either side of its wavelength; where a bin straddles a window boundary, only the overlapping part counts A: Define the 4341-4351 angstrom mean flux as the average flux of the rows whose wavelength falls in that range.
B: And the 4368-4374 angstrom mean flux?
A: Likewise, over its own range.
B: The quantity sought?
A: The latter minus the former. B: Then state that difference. -12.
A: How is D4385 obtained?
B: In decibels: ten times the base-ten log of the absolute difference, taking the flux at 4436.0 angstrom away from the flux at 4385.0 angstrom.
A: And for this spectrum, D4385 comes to 14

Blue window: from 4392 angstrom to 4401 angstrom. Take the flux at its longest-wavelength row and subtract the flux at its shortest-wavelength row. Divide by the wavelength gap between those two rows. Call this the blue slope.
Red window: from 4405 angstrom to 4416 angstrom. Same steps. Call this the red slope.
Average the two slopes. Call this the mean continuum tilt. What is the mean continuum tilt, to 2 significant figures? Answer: 1.3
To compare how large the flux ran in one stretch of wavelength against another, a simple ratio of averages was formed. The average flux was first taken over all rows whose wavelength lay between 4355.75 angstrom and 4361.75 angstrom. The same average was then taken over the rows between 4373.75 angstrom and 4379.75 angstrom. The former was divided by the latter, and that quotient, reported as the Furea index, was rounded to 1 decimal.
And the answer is 1.0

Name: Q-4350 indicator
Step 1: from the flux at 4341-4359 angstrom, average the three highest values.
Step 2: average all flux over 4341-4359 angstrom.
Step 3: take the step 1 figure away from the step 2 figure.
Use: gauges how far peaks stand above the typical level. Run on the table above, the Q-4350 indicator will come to -31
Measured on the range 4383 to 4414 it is -35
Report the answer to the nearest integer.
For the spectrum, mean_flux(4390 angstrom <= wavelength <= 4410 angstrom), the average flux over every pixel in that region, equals 147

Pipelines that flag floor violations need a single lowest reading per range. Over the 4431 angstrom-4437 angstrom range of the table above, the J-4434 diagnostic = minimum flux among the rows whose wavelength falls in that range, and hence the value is 87.6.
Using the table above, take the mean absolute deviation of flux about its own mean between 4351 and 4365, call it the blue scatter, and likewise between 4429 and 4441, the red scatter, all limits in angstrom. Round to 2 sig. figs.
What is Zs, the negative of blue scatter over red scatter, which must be -0.73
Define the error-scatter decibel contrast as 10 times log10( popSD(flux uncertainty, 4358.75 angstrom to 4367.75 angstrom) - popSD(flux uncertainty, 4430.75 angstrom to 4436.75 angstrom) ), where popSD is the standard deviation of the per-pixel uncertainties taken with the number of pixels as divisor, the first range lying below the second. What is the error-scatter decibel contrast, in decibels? -5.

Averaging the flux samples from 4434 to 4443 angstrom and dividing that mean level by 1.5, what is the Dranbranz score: 106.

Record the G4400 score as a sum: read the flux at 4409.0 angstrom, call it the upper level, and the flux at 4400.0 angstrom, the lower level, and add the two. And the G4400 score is 280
